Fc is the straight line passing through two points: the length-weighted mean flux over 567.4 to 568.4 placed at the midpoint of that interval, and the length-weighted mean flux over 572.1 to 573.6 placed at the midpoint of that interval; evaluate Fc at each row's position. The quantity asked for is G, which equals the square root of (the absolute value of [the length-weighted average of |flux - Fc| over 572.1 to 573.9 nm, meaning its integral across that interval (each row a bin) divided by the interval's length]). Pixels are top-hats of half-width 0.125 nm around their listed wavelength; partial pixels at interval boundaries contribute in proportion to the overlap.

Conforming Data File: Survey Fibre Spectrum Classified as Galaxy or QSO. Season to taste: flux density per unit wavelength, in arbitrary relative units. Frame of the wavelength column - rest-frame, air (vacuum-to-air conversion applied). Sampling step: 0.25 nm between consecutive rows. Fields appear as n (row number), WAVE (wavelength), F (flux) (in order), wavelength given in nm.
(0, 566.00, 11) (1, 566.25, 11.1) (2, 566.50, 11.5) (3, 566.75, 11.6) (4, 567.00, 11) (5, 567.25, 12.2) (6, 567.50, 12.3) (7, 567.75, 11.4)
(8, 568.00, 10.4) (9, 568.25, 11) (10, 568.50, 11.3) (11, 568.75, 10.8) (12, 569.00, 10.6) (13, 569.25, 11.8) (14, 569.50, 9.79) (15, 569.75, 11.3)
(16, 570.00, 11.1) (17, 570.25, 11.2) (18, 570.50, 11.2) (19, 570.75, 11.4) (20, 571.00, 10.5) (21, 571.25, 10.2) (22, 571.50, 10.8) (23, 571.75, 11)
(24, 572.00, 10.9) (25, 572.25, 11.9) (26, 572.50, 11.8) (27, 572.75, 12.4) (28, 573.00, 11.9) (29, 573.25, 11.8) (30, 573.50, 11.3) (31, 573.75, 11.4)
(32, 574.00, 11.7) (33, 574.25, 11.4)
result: 0.54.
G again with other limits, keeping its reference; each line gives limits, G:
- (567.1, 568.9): 0.76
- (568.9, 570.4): 0.78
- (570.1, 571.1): 0.70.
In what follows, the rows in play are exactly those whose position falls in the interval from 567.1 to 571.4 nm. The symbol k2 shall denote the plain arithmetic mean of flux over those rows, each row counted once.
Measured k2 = 11.1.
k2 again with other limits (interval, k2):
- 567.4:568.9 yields 11.2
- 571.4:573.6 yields 11.5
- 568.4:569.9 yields 10.9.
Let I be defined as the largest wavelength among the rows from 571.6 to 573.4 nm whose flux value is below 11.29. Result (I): 572.00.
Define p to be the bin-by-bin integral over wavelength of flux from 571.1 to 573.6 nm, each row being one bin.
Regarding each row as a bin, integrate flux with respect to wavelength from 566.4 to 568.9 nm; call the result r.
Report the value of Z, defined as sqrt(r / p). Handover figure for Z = 1.00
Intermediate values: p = 28.5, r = 28.35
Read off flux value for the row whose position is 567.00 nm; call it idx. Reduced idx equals 11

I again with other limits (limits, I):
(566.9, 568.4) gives 568.25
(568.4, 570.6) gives 570.50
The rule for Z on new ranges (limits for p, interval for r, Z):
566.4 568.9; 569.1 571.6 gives 0.98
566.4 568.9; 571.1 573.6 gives 1.00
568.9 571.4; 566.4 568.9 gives 1.02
